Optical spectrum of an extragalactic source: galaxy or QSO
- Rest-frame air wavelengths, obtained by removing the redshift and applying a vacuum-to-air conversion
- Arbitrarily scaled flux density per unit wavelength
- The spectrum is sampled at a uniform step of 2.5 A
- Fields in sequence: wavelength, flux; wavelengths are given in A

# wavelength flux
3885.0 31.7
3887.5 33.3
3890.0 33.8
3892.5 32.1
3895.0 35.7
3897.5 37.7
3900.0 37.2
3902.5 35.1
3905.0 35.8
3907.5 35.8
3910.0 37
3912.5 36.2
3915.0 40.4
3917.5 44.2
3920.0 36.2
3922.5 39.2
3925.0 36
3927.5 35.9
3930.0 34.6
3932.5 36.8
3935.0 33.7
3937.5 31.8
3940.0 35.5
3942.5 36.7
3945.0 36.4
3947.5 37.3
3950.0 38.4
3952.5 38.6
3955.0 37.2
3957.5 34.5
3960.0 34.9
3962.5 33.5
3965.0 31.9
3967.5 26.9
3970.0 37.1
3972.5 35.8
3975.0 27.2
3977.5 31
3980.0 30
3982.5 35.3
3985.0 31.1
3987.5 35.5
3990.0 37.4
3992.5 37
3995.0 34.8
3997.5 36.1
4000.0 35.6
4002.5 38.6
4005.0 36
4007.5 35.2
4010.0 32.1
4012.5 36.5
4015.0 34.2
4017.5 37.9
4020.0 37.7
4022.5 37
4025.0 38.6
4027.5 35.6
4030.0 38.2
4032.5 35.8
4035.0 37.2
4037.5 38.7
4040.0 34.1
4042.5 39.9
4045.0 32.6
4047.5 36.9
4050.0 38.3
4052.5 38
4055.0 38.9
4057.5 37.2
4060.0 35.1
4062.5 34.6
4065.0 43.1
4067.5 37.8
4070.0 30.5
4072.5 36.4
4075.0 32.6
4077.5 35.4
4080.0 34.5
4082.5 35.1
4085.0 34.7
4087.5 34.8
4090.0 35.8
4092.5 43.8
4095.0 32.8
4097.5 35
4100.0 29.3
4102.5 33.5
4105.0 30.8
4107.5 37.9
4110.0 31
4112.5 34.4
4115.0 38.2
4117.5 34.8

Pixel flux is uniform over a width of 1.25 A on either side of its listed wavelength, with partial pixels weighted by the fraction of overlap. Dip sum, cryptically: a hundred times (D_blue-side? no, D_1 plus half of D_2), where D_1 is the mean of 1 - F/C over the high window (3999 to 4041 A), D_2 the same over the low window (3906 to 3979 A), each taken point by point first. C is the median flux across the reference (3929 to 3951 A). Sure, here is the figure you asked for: 1.1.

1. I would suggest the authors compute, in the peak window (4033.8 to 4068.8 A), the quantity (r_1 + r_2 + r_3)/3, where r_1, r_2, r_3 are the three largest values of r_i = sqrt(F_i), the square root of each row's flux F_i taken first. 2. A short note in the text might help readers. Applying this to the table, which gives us 6.37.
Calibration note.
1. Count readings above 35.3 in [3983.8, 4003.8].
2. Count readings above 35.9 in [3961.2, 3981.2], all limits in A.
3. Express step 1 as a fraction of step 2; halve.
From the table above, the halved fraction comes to 3.0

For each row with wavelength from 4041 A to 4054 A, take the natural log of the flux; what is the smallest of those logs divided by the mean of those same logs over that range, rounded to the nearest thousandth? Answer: 0.965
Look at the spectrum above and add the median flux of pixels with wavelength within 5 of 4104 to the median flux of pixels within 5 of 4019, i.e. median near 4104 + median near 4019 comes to 69.5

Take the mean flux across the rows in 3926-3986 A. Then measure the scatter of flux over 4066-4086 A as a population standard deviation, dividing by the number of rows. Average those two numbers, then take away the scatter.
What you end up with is 16.1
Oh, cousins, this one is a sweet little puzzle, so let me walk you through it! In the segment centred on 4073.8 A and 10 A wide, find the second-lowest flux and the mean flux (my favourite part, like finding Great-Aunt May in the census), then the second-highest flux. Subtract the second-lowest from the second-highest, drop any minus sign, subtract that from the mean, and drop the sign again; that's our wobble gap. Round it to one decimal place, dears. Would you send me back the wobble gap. 30.9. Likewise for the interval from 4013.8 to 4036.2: 34.3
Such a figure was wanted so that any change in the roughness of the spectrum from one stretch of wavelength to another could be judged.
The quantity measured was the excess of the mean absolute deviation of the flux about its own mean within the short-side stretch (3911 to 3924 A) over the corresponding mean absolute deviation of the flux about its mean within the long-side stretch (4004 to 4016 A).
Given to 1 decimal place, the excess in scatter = 1.1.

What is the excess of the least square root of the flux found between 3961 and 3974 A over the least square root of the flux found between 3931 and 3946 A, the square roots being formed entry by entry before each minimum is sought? -0.45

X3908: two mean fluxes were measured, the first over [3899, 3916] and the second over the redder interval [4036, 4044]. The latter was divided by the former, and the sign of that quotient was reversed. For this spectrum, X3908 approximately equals -1.02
